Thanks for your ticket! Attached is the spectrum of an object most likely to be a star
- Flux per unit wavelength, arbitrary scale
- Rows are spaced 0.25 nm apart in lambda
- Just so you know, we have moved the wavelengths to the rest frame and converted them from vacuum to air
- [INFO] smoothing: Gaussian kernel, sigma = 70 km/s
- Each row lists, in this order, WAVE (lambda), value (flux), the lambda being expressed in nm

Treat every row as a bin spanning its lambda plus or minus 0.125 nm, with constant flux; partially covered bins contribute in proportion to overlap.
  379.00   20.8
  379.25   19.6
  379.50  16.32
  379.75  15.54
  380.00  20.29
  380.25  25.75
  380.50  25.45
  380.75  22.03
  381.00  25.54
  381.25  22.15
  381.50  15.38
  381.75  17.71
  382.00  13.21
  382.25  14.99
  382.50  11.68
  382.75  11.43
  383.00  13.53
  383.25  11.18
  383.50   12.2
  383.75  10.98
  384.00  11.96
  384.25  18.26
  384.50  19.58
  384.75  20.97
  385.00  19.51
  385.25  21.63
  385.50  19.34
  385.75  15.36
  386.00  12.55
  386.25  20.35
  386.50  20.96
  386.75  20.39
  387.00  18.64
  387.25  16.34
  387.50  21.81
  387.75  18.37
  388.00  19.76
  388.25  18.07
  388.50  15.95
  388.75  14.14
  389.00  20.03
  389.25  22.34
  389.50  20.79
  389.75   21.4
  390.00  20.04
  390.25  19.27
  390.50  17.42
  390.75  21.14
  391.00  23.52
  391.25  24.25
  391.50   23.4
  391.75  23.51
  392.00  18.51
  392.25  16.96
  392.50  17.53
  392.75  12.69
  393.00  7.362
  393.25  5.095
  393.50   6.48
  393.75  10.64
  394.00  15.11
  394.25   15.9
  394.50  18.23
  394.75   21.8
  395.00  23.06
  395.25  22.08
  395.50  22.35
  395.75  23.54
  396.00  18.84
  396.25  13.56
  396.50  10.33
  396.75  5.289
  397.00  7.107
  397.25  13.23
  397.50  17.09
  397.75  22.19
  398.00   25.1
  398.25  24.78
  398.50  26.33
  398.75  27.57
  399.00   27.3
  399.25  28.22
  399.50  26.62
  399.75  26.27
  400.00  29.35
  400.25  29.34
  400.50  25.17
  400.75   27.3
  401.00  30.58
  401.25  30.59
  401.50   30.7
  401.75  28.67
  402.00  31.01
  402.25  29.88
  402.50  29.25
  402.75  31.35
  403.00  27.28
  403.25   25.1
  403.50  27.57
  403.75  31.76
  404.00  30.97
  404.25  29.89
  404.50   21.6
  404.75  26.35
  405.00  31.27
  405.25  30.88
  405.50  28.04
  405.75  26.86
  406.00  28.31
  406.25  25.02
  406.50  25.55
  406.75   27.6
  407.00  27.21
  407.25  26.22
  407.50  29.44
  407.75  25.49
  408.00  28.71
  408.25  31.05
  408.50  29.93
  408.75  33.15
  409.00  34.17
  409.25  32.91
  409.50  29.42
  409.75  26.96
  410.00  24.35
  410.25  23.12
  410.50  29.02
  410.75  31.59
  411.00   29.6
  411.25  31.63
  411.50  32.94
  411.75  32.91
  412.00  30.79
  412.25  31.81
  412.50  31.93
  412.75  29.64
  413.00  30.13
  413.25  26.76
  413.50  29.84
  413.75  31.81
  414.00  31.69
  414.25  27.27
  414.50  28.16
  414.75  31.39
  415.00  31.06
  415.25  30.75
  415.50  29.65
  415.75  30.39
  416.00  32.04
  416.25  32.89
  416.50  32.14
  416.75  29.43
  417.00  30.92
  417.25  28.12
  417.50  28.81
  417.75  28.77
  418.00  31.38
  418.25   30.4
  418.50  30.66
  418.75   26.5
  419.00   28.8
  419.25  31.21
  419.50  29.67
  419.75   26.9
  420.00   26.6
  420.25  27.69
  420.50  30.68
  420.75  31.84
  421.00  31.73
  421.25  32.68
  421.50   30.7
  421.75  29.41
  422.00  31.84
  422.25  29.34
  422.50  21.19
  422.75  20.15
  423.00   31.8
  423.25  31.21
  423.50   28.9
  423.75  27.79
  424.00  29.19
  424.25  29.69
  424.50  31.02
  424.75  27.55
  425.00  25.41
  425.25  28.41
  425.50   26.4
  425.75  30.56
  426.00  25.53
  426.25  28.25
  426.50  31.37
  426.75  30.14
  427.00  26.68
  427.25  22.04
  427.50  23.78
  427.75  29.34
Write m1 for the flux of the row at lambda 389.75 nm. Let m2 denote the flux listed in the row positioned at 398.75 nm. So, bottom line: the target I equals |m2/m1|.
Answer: 1.3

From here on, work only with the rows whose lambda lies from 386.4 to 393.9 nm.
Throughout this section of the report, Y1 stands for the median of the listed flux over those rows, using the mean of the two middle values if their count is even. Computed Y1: 19.0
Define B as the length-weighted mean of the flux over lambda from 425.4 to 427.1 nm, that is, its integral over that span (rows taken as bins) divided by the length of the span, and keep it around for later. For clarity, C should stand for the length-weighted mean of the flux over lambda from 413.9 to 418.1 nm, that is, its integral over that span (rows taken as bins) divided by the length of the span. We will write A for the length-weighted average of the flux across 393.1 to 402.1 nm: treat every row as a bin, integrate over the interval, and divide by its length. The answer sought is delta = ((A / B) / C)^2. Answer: 0.0006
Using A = 21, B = 28.5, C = 30.3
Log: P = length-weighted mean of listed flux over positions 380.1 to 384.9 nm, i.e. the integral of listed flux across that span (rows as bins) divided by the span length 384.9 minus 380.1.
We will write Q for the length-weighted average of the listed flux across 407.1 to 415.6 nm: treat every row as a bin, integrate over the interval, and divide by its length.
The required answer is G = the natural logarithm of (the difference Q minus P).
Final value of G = 2.5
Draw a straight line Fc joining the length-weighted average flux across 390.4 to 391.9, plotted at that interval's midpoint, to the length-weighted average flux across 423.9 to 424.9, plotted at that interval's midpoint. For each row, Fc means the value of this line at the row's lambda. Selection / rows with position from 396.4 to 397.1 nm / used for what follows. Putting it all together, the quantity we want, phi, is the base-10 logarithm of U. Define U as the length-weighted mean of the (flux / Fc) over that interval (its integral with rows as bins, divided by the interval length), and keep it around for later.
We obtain -0.49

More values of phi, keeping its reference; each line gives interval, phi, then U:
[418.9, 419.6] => 0.03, 1.06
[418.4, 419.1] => 0.01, 1.02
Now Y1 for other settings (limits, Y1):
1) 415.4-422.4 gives 30.4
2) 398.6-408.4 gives 28.2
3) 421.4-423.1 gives 29.4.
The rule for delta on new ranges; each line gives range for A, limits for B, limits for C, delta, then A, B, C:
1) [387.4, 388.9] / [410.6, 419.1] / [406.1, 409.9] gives 0.0004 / 18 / 30.4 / 28.8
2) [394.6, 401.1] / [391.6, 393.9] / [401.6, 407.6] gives 0.0034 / 22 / 13.3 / 28.2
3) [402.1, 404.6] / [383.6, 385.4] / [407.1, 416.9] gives 0.0029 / 29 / 17.5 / 30.1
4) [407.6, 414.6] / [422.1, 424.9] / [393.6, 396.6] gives 0.0035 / 30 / 28.0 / 17.9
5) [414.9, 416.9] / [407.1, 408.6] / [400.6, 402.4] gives 0.0013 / 31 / 28.4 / 29.7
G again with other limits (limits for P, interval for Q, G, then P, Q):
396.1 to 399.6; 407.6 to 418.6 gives 2.4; 20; 30.1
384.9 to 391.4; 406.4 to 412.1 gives 2.3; 19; 29.3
